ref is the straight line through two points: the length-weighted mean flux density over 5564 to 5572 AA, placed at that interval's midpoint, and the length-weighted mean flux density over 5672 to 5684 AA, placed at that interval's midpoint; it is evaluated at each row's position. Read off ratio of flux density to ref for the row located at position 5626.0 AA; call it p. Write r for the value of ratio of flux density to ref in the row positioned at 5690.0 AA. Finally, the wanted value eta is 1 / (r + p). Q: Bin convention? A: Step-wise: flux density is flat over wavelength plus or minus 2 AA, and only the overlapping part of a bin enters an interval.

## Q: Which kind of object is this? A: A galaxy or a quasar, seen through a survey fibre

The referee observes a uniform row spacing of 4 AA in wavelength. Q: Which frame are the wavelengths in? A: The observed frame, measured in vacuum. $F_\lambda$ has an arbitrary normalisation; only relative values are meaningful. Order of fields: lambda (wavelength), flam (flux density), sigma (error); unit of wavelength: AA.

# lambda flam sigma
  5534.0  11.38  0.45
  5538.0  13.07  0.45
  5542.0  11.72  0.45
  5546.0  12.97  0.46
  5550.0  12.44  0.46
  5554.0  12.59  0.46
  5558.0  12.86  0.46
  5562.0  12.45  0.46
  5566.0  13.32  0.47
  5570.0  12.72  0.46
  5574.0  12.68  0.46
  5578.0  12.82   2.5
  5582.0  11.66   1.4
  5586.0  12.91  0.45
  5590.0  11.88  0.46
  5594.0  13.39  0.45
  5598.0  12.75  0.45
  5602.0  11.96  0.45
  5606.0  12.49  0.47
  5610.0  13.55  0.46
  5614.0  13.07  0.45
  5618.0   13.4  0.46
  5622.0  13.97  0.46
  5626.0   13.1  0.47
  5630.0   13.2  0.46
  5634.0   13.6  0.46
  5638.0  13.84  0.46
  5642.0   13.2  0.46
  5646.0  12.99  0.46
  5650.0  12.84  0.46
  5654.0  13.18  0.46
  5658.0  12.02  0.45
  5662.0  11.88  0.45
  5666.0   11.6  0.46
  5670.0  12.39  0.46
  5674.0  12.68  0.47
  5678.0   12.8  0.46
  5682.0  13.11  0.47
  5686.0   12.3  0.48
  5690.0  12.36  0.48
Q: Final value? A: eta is 0.506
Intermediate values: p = 1.01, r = 0.96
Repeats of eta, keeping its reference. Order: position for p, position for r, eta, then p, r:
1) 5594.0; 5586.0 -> 0.494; 1.03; 0.99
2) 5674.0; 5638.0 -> 0.486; 0.99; 1.07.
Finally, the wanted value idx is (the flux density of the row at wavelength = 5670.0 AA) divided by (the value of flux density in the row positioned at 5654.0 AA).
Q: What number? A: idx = 0.94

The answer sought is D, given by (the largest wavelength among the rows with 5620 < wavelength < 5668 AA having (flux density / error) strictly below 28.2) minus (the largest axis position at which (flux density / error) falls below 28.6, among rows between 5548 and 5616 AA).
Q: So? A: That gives 60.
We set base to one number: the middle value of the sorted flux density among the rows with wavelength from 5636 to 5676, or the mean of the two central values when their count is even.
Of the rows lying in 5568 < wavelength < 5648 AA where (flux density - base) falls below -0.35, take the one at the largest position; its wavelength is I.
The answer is 5602.0 AA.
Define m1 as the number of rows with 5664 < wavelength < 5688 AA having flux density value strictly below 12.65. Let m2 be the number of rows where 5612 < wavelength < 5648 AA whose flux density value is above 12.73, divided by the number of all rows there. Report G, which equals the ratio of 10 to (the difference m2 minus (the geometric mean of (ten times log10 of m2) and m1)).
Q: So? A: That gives 10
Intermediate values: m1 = 3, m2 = 1.0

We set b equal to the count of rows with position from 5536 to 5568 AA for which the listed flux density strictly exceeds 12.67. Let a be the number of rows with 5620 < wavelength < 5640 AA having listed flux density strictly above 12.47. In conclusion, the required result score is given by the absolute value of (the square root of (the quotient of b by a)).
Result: 0.89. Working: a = 5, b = 4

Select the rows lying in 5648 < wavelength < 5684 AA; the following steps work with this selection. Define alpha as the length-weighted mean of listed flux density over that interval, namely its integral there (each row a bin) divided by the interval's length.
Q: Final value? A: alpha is 12.5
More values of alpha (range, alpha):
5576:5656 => 13.0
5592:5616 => 12.9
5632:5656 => 13.3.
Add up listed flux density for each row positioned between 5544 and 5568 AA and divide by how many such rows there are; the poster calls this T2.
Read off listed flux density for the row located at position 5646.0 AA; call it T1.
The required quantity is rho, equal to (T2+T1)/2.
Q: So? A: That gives 12.88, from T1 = 12.99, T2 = 12.8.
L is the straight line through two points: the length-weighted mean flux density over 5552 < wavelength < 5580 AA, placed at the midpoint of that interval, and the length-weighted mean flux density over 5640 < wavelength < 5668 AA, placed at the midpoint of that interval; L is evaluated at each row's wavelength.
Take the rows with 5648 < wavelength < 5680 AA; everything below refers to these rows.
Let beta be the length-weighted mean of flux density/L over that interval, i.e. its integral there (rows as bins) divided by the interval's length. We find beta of 0.99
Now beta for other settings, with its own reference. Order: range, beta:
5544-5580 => 1.00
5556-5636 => 1.02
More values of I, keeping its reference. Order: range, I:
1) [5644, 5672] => 5670.0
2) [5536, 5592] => 5590.0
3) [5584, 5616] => 5602.0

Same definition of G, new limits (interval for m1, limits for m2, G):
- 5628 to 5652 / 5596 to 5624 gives 14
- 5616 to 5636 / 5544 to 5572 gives 23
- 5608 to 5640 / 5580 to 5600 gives 17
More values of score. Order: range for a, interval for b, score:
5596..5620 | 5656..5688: 0.77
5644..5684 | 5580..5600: 0.71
